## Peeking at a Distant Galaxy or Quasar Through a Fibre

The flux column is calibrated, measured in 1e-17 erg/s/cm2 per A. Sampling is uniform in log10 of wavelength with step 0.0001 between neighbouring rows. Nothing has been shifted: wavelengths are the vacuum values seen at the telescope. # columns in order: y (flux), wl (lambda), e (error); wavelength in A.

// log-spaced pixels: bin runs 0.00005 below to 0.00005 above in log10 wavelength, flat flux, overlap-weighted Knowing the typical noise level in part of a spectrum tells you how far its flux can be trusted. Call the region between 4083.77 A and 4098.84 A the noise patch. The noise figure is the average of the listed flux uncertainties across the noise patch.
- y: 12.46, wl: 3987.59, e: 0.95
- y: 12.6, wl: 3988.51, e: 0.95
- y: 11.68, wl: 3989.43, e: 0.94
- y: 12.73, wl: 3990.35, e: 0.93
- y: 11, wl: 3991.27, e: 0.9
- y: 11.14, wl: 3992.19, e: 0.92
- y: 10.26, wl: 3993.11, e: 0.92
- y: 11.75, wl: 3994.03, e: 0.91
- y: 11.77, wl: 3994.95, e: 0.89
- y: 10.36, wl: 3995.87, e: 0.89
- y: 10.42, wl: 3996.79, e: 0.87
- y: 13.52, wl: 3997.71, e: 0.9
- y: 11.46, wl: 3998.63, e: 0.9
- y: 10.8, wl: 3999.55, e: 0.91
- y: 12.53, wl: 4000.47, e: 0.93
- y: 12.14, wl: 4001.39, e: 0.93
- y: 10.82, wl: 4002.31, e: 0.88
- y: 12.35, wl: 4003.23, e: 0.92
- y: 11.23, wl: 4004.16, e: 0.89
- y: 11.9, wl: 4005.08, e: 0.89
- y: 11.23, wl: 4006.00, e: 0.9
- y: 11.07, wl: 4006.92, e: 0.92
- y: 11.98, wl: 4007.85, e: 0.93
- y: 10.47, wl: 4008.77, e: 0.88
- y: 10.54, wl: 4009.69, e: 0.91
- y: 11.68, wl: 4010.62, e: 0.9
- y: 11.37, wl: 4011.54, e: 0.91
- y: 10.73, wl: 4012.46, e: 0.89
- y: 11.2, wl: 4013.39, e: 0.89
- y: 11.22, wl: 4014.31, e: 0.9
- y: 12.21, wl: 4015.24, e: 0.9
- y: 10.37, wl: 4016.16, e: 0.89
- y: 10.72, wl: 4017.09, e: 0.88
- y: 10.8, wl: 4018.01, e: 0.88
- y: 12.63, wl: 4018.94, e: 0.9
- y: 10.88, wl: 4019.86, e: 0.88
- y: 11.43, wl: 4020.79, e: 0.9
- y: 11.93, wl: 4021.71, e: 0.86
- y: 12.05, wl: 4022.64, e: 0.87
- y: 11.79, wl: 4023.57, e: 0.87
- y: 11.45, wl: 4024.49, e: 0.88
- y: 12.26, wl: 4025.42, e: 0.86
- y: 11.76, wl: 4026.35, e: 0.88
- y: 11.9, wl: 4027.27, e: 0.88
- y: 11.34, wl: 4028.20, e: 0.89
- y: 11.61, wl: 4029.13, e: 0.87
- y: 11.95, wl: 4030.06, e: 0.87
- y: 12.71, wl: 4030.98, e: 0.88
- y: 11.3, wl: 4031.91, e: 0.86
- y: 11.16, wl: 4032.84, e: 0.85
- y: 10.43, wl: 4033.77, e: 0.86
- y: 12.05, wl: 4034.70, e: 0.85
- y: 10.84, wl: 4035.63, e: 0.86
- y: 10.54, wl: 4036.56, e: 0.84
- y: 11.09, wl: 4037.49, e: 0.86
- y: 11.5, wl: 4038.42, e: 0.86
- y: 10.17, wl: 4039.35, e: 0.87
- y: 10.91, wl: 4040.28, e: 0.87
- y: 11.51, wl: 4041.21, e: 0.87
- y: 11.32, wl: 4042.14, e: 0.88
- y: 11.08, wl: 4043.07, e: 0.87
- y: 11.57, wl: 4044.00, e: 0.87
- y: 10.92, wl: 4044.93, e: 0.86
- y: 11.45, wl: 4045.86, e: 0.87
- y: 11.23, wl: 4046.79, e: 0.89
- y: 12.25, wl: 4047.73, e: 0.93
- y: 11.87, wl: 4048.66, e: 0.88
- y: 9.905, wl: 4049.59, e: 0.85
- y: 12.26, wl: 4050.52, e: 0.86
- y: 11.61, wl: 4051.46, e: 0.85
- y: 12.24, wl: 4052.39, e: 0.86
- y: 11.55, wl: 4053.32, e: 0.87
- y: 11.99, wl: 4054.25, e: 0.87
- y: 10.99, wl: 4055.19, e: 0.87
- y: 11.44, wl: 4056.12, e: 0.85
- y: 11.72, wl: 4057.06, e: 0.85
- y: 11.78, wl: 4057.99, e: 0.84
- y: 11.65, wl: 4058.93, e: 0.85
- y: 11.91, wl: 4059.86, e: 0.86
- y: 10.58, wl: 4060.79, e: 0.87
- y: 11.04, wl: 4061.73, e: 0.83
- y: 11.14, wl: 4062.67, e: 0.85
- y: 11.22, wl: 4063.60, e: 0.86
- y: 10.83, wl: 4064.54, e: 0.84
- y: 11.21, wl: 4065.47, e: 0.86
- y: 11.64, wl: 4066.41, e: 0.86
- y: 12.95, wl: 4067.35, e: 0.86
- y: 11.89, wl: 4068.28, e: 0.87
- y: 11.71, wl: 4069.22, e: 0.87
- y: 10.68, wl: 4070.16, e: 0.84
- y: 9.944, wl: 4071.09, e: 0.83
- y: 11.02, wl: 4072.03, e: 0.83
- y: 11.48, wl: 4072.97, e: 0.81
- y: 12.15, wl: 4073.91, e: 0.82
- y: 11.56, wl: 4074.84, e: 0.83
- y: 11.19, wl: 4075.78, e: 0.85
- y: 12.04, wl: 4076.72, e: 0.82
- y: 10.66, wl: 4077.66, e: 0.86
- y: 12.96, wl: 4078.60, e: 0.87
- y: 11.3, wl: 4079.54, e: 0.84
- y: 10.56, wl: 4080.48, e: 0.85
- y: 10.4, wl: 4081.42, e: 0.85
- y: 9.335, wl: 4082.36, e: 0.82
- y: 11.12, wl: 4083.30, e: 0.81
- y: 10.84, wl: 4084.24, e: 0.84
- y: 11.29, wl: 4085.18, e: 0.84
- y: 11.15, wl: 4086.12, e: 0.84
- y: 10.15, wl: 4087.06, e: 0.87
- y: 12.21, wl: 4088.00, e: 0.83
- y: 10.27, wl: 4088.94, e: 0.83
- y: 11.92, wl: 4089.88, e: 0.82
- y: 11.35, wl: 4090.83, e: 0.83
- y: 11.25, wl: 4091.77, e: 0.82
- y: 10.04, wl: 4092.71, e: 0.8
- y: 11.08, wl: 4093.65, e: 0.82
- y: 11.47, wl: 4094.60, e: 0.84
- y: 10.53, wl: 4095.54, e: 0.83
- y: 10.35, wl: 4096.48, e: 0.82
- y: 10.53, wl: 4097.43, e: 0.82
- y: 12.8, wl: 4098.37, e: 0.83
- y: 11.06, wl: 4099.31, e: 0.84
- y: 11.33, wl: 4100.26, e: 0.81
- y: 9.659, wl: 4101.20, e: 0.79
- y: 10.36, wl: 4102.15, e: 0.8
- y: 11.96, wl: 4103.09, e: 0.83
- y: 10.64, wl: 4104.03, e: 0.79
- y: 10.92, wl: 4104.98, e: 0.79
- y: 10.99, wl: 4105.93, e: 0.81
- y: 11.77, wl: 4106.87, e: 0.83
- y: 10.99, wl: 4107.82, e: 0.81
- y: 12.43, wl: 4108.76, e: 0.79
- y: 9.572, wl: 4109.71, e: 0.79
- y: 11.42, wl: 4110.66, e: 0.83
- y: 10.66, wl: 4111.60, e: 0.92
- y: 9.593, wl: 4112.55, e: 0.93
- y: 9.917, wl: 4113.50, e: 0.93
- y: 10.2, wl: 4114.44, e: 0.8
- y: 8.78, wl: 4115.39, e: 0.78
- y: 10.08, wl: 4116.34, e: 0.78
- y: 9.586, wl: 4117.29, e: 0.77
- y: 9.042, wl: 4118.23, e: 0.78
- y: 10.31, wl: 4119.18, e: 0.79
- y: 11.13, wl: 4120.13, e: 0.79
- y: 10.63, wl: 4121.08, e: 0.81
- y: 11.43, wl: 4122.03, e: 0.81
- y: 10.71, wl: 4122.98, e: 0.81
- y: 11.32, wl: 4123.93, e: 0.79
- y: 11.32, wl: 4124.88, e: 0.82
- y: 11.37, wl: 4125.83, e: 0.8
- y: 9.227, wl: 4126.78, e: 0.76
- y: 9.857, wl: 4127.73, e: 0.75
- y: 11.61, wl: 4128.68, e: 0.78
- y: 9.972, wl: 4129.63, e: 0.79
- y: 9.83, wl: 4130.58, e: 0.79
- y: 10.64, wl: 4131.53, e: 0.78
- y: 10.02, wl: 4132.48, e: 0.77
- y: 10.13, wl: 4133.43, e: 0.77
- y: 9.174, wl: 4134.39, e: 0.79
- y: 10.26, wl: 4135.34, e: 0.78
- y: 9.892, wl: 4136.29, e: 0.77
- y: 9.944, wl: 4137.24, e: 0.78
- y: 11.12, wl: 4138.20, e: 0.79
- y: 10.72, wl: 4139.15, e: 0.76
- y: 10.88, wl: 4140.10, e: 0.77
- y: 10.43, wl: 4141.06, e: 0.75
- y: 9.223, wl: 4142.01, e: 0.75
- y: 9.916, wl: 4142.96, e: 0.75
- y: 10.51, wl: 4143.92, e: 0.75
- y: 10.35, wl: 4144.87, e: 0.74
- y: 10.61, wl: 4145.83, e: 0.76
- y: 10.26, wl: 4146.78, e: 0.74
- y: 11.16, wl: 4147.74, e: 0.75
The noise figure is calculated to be 0.830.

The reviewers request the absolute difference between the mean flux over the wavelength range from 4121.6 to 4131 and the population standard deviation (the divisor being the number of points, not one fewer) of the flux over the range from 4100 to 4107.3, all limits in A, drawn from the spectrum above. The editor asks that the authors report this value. 10.0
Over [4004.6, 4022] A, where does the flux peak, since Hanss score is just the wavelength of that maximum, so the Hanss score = 4018.94 A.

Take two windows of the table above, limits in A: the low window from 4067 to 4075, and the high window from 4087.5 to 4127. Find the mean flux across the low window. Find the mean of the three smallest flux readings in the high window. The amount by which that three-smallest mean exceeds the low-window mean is -2.5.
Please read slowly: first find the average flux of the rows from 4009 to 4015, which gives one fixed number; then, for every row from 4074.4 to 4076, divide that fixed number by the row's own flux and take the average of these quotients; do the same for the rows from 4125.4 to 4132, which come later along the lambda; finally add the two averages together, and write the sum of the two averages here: 2.06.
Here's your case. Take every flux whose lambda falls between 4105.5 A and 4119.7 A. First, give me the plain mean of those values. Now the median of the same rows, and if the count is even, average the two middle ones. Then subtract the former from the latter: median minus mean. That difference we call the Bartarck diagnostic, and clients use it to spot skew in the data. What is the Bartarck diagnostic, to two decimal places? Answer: -0.16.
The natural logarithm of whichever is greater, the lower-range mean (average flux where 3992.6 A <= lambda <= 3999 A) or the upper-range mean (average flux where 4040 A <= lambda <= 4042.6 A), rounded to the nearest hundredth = 2.43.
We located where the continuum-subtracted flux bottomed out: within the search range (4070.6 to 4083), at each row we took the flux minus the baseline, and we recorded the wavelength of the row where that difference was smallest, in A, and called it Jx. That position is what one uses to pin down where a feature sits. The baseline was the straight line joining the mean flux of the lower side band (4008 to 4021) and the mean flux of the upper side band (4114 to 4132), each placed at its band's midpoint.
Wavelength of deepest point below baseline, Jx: 4082.36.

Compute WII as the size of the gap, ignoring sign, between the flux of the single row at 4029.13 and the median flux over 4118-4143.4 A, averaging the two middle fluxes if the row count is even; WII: 1.30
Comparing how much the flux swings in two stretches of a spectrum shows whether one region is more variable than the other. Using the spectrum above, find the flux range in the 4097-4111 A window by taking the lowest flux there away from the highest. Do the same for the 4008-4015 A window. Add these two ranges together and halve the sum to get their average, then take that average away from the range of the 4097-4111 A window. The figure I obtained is 1.0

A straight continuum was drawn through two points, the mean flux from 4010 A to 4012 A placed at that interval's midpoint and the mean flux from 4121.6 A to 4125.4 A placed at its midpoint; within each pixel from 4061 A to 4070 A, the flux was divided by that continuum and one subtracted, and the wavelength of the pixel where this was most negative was 4064.54 A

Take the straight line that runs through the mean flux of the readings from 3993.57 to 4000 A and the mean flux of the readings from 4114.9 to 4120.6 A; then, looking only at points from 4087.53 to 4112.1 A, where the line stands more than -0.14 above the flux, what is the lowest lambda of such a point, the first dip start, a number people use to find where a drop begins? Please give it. 4088.94 A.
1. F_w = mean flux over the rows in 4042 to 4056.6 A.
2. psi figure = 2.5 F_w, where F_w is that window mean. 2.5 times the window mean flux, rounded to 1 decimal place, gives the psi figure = 28.7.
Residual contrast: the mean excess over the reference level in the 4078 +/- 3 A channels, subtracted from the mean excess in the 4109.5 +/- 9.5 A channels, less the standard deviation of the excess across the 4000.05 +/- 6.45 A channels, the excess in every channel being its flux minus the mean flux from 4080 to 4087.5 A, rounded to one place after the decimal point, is -1.8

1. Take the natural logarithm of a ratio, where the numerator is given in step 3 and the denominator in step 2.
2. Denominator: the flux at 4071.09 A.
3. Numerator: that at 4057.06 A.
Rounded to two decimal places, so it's 0.16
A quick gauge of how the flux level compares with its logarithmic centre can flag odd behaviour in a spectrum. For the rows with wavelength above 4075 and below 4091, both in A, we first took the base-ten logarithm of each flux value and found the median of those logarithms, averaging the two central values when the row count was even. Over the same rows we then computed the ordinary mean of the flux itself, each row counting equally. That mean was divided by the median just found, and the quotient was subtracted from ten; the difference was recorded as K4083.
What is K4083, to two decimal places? -0.60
